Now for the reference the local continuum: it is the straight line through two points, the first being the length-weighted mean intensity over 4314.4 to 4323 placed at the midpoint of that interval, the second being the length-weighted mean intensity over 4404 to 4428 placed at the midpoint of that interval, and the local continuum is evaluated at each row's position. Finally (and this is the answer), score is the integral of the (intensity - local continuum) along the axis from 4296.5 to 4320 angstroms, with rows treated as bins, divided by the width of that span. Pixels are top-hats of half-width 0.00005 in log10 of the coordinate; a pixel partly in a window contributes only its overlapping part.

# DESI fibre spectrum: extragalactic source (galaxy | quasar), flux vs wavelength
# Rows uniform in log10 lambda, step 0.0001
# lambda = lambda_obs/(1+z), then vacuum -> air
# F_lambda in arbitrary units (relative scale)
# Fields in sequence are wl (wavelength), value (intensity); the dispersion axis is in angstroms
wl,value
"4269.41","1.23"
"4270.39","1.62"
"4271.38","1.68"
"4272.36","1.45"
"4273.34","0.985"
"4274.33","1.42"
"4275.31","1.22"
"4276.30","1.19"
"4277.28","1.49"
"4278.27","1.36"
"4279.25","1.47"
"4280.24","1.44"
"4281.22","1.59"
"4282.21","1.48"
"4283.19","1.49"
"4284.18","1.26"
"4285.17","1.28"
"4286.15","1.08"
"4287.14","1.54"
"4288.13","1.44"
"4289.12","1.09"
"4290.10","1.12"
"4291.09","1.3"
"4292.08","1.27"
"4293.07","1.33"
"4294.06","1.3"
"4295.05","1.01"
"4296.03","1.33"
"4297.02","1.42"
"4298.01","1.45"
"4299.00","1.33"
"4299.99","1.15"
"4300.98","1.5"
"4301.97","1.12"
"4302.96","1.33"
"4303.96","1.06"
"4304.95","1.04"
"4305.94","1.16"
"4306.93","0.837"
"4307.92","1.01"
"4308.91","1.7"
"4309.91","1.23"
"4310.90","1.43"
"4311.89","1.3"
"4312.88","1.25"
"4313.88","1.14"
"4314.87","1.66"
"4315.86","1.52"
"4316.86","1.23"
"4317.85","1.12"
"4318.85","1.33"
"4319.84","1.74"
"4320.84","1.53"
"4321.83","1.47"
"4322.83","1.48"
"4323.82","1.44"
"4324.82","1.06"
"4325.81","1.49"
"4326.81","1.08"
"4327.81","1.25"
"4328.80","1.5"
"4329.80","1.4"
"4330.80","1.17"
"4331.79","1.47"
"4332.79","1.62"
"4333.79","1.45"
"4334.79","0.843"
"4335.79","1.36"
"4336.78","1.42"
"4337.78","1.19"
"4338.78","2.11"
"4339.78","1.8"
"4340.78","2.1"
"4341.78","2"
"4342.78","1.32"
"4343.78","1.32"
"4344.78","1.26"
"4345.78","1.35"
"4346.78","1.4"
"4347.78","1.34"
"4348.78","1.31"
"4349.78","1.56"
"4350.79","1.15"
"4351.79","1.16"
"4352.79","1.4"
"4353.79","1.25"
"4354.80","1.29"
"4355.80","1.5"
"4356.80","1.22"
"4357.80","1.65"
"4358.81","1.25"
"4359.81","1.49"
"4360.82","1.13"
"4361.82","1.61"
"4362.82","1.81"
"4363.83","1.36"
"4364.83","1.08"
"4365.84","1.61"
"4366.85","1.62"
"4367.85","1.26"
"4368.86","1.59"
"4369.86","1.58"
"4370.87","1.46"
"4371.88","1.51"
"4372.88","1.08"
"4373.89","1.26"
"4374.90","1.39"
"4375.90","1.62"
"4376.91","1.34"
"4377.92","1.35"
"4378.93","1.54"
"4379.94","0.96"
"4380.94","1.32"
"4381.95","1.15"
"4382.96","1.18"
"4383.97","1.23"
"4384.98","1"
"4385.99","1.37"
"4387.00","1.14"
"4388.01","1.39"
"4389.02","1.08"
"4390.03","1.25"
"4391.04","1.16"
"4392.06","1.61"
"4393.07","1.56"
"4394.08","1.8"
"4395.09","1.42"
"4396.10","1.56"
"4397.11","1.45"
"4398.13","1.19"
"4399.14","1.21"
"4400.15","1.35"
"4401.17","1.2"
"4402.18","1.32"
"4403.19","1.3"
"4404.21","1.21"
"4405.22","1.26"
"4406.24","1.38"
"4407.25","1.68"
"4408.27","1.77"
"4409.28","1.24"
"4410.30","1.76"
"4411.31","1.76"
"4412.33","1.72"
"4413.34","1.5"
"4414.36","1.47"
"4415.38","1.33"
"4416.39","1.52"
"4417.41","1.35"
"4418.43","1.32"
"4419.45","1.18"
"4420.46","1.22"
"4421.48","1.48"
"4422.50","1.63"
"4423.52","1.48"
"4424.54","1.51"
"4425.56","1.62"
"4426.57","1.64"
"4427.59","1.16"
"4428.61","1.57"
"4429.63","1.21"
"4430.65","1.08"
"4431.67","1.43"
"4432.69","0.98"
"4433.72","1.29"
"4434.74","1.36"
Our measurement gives -0.161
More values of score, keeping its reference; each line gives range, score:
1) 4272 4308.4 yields -0.166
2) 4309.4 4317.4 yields -0.106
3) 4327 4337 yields -0.116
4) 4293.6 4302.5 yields -0.157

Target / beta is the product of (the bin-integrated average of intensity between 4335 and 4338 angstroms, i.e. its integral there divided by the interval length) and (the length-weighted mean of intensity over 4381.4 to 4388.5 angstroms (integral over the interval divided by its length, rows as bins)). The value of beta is 1.56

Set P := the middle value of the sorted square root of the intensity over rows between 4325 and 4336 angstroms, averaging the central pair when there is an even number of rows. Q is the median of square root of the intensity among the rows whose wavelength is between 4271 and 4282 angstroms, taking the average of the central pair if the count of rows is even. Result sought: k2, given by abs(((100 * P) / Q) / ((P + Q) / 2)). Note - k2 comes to 83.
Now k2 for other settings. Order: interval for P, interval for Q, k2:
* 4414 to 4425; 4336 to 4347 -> 86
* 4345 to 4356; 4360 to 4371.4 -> 76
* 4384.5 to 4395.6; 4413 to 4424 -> 81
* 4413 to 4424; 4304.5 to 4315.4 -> 94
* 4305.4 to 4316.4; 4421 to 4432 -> 79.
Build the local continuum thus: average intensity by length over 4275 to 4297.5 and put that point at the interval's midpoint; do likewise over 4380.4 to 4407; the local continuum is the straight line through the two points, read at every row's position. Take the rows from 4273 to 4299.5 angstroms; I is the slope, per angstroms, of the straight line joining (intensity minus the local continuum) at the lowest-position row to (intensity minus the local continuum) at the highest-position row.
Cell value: 0.014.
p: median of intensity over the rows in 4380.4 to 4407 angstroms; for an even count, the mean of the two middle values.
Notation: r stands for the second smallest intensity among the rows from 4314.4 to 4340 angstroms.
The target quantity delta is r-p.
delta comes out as -0.22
